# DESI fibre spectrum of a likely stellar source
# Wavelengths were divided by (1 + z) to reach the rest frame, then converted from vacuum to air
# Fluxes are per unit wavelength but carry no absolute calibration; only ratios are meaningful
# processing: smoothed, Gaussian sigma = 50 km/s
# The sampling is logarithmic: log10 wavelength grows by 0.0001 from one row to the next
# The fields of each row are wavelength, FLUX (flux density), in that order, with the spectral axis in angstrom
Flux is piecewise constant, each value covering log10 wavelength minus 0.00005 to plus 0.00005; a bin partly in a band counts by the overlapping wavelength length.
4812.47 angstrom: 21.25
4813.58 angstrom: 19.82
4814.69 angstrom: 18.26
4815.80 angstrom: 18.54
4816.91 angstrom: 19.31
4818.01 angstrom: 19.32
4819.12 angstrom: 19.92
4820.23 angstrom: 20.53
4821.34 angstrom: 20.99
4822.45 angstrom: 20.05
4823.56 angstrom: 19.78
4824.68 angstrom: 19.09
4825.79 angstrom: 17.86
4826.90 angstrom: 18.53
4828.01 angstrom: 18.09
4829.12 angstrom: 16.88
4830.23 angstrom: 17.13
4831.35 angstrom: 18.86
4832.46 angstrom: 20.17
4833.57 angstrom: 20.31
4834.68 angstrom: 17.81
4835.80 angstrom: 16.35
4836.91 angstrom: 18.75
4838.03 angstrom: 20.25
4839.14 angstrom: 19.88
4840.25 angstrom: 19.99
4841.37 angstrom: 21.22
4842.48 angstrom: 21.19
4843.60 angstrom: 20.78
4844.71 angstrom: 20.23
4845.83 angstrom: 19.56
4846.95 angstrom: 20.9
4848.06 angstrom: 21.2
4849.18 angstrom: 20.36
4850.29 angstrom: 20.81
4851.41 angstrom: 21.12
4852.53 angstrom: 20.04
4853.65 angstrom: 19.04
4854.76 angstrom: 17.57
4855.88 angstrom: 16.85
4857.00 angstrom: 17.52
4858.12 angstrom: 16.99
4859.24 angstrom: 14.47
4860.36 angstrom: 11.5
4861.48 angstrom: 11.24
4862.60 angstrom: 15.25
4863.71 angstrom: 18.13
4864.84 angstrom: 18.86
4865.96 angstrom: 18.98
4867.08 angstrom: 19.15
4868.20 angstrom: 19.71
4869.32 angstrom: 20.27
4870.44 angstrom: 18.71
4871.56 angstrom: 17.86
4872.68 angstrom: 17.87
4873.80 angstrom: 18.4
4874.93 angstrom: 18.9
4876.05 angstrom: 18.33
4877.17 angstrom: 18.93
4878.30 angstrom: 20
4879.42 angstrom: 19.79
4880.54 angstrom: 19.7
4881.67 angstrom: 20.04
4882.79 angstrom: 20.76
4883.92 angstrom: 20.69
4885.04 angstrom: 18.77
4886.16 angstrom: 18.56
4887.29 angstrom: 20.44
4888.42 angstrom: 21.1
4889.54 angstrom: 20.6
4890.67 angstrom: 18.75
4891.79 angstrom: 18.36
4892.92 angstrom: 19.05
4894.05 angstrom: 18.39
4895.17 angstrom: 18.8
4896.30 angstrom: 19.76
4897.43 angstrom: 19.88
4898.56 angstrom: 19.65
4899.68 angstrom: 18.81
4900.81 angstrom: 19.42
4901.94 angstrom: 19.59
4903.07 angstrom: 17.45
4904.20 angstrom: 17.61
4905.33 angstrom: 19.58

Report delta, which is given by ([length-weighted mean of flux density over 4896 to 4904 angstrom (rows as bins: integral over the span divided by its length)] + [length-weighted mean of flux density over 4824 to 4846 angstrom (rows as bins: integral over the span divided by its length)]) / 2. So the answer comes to 19.1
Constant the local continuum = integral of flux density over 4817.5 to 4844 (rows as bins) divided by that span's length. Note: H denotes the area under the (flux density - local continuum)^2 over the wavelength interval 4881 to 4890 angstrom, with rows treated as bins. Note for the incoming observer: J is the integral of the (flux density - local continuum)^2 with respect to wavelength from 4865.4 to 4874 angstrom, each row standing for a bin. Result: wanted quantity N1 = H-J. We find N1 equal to 6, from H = 13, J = 7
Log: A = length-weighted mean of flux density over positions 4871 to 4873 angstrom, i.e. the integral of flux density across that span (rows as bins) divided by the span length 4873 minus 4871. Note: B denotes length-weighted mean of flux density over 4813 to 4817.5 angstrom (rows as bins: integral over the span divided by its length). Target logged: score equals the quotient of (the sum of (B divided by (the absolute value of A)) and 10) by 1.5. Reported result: 7.38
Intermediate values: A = 17.9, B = 19.0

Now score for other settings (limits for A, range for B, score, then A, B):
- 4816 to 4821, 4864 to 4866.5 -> 7.30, 19.8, 18.8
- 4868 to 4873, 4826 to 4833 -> 7.31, 18.9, 18.3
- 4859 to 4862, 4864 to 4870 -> 7.72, 12.2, 19.3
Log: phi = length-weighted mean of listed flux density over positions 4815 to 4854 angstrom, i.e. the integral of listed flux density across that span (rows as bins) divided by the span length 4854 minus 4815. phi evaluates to 19.6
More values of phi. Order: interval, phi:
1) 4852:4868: 16.9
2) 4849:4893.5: 18.6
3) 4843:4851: 20.6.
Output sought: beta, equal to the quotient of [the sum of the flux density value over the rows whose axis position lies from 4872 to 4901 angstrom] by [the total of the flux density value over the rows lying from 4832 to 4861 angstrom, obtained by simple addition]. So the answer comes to 1.02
